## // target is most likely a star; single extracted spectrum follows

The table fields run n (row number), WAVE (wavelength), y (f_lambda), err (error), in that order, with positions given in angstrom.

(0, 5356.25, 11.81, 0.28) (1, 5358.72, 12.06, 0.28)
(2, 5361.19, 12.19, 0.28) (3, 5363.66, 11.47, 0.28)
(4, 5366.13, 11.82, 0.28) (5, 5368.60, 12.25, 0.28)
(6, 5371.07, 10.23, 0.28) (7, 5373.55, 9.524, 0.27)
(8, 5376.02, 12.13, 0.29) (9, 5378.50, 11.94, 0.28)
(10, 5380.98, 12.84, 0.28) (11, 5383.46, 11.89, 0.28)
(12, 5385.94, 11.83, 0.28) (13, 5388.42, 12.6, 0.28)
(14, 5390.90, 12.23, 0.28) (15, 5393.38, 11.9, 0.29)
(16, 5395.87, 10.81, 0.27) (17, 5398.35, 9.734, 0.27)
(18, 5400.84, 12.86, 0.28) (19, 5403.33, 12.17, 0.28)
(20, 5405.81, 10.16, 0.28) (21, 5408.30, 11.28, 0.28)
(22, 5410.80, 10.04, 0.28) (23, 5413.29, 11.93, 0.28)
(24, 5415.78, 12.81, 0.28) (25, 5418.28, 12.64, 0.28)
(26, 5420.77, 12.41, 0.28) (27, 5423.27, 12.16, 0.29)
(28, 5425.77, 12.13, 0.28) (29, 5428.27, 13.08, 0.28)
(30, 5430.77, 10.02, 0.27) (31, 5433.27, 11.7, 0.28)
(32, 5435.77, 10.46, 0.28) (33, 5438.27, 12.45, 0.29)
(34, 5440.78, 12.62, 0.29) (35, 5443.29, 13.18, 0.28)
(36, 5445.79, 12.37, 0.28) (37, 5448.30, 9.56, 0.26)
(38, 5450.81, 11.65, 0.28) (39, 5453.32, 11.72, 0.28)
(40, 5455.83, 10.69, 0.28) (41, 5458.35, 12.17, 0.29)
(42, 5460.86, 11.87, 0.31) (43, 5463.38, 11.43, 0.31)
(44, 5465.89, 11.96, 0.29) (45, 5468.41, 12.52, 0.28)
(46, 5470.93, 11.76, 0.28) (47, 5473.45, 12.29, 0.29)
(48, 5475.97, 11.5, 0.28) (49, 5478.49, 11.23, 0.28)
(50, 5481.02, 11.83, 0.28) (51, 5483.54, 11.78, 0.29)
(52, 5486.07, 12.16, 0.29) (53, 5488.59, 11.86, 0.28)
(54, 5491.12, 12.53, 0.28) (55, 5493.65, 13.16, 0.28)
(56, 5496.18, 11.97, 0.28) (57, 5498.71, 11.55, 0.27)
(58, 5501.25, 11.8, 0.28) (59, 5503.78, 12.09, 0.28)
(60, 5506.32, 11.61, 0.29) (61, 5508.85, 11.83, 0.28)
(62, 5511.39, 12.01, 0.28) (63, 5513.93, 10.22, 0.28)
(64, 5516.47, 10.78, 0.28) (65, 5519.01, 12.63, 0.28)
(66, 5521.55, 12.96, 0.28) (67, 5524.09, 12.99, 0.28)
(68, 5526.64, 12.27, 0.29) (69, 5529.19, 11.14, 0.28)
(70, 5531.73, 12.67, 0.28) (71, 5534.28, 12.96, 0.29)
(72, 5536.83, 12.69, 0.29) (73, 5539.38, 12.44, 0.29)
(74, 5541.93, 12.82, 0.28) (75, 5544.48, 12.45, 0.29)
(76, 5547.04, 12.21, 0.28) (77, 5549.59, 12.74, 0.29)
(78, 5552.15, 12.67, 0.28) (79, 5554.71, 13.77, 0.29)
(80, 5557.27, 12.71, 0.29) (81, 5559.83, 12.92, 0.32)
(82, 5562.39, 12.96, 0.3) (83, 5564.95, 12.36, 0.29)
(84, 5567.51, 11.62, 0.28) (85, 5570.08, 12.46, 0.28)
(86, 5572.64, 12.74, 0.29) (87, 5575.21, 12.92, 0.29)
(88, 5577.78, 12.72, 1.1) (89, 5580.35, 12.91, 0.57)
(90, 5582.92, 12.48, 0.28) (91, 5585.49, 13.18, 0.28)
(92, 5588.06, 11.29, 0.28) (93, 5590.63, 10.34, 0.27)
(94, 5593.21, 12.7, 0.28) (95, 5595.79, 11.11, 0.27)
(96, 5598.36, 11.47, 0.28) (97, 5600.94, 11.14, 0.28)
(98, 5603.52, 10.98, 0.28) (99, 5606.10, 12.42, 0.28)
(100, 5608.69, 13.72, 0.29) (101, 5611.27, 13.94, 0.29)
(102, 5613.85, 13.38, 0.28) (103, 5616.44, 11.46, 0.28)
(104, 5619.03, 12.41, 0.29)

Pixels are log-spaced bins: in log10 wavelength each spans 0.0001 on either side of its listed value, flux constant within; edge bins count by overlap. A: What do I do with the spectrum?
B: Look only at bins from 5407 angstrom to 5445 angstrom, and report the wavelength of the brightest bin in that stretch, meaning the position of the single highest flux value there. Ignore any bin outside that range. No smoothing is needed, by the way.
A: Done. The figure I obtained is 5443.29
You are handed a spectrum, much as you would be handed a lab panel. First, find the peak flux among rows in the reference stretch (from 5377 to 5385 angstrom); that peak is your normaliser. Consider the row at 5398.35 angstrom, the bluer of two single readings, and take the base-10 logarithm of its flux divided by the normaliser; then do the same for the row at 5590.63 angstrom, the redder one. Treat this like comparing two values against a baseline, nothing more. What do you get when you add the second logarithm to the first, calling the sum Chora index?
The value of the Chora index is -0.21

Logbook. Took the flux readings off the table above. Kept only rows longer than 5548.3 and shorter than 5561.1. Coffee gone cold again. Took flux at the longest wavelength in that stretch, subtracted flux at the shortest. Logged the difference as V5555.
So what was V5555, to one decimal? 0.2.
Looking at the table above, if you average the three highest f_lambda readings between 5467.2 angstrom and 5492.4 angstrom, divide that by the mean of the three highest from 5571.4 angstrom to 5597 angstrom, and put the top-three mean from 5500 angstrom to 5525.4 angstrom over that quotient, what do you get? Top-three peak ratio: 13.4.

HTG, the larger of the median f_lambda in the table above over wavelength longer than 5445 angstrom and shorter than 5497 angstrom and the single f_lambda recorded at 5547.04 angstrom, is 12.2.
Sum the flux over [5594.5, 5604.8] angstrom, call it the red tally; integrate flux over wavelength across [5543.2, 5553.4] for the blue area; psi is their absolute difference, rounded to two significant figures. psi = 83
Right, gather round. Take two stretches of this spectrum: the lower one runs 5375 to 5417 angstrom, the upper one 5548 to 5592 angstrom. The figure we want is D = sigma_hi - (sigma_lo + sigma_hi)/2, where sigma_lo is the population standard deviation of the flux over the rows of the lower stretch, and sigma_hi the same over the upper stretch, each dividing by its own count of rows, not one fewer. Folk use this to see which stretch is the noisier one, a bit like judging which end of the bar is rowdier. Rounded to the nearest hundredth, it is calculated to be -0.10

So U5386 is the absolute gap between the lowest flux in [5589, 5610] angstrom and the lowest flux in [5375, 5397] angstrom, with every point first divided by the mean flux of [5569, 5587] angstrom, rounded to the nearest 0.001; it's 0.037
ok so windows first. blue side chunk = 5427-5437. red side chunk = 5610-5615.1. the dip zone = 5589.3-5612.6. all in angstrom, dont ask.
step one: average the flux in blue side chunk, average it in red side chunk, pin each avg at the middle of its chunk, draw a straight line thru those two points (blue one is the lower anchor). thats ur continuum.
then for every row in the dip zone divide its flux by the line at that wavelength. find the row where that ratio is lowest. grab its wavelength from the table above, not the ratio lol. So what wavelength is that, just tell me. 5590.63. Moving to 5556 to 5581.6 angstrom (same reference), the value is 5567.51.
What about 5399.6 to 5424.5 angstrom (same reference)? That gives 5410.80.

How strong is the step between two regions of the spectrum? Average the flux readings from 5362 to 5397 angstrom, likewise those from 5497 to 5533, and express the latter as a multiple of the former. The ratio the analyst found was 1.02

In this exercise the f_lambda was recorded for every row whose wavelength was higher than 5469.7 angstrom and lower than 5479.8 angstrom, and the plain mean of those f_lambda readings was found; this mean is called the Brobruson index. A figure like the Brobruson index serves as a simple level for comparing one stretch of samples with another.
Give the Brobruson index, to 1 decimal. 11.7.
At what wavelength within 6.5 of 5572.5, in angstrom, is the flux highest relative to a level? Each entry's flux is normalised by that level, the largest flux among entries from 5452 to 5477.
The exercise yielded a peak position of 5575.21 angstrom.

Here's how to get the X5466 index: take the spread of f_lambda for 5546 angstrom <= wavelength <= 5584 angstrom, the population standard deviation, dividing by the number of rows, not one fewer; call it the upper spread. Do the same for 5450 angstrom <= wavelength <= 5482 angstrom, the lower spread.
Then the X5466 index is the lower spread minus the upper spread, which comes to 0.01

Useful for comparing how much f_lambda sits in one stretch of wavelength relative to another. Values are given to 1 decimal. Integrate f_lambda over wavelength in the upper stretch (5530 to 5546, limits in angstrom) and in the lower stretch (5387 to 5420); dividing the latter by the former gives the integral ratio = 1.9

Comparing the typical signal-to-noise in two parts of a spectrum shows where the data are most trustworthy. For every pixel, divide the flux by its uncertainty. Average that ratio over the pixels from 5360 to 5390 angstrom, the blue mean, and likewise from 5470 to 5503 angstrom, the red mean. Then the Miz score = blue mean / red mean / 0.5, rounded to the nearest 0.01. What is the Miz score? 1.97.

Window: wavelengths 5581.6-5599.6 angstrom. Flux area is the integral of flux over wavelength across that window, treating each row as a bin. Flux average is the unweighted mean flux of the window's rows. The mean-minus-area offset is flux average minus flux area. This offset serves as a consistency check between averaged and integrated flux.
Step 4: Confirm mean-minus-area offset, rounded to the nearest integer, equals -201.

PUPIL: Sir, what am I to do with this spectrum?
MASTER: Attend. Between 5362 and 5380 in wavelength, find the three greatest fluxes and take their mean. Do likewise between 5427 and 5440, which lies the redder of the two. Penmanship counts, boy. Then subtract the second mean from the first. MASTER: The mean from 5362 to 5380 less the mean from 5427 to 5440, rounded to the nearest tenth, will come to -0.3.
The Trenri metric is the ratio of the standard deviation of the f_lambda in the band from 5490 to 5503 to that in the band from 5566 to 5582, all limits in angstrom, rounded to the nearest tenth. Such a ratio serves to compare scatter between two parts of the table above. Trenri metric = 1.3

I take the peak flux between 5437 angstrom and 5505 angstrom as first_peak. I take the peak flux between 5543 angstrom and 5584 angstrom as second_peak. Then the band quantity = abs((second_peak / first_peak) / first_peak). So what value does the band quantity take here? 0.079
